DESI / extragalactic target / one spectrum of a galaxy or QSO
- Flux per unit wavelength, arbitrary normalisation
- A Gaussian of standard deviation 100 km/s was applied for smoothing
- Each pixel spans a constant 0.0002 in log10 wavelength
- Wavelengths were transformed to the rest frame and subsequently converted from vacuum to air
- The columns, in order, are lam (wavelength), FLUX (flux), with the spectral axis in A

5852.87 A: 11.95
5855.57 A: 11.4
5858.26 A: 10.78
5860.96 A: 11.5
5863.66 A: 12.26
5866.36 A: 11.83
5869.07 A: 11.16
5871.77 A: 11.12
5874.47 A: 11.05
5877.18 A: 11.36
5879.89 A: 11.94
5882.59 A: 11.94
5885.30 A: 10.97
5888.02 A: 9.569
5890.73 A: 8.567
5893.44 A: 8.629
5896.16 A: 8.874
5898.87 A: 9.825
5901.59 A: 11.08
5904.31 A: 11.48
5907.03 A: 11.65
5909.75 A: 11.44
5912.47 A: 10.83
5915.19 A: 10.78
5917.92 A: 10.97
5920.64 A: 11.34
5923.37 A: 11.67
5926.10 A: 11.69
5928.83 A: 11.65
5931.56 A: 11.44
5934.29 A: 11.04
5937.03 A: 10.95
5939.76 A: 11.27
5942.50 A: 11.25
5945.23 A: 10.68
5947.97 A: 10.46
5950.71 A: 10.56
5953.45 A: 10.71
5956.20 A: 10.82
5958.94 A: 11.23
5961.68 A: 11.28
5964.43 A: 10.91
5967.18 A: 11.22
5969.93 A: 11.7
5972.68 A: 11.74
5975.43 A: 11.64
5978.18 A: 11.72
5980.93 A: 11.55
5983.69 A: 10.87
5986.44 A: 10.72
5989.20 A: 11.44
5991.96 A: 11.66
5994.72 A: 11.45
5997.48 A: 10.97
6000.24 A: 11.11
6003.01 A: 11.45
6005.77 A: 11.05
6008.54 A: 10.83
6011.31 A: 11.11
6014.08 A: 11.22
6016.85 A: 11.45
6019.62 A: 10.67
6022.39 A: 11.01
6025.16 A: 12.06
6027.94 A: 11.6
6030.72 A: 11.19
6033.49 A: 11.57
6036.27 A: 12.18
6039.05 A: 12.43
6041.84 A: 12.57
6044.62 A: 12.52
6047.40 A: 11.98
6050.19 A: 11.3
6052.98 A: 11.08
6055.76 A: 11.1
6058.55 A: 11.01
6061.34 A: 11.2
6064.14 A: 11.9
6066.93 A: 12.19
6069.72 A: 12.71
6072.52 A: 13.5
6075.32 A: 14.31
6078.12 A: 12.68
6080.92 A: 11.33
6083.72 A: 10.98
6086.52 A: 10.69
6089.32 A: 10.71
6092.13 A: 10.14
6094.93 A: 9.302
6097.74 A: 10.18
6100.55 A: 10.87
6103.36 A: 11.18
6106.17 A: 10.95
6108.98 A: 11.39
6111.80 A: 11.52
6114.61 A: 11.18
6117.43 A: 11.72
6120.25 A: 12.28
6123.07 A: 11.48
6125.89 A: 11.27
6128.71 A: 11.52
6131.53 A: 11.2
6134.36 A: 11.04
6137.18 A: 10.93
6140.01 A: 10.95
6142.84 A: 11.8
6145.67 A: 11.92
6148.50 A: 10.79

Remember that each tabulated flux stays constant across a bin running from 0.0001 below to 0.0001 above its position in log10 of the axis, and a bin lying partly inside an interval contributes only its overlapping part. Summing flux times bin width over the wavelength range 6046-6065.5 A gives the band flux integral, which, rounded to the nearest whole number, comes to 222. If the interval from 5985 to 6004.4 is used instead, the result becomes 218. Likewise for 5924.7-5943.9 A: 217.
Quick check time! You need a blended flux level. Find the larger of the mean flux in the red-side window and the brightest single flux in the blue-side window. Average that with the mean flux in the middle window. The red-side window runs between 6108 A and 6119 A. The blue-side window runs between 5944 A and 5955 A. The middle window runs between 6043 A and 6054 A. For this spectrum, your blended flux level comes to 11.6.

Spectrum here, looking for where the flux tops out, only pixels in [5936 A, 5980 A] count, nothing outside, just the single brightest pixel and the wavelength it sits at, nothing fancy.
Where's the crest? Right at 5972.68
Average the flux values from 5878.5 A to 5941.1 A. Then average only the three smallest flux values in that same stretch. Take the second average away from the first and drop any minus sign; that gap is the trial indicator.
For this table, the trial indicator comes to 2.2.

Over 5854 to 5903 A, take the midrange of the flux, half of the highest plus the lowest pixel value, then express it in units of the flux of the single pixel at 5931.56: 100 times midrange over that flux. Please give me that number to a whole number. 91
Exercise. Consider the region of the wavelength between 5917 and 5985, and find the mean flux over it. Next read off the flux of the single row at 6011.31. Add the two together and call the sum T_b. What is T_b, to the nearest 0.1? 22.3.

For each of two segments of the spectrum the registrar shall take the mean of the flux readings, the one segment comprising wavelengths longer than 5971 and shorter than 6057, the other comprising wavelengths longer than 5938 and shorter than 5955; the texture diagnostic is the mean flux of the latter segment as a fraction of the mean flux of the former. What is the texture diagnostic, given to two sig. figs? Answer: 0.94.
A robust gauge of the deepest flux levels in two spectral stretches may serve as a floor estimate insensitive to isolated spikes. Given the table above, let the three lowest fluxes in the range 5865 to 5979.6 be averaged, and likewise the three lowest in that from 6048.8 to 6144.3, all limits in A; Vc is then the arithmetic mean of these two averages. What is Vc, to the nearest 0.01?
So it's 9.28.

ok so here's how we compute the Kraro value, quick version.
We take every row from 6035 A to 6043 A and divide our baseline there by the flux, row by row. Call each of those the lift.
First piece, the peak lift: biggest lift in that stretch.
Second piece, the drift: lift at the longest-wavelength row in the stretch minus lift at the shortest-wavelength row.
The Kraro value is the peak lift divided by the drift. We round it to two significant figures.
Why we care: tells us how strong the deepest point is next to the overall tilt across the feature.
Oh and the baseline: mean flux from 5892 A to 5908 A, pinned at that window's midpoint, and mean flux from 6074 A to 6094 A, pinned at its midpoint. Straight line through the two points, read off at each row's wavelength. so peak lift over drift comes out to -36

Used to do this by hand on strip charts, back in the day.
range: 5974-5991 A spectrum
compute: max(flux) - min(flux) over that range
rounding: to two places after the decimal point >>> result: 1.00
